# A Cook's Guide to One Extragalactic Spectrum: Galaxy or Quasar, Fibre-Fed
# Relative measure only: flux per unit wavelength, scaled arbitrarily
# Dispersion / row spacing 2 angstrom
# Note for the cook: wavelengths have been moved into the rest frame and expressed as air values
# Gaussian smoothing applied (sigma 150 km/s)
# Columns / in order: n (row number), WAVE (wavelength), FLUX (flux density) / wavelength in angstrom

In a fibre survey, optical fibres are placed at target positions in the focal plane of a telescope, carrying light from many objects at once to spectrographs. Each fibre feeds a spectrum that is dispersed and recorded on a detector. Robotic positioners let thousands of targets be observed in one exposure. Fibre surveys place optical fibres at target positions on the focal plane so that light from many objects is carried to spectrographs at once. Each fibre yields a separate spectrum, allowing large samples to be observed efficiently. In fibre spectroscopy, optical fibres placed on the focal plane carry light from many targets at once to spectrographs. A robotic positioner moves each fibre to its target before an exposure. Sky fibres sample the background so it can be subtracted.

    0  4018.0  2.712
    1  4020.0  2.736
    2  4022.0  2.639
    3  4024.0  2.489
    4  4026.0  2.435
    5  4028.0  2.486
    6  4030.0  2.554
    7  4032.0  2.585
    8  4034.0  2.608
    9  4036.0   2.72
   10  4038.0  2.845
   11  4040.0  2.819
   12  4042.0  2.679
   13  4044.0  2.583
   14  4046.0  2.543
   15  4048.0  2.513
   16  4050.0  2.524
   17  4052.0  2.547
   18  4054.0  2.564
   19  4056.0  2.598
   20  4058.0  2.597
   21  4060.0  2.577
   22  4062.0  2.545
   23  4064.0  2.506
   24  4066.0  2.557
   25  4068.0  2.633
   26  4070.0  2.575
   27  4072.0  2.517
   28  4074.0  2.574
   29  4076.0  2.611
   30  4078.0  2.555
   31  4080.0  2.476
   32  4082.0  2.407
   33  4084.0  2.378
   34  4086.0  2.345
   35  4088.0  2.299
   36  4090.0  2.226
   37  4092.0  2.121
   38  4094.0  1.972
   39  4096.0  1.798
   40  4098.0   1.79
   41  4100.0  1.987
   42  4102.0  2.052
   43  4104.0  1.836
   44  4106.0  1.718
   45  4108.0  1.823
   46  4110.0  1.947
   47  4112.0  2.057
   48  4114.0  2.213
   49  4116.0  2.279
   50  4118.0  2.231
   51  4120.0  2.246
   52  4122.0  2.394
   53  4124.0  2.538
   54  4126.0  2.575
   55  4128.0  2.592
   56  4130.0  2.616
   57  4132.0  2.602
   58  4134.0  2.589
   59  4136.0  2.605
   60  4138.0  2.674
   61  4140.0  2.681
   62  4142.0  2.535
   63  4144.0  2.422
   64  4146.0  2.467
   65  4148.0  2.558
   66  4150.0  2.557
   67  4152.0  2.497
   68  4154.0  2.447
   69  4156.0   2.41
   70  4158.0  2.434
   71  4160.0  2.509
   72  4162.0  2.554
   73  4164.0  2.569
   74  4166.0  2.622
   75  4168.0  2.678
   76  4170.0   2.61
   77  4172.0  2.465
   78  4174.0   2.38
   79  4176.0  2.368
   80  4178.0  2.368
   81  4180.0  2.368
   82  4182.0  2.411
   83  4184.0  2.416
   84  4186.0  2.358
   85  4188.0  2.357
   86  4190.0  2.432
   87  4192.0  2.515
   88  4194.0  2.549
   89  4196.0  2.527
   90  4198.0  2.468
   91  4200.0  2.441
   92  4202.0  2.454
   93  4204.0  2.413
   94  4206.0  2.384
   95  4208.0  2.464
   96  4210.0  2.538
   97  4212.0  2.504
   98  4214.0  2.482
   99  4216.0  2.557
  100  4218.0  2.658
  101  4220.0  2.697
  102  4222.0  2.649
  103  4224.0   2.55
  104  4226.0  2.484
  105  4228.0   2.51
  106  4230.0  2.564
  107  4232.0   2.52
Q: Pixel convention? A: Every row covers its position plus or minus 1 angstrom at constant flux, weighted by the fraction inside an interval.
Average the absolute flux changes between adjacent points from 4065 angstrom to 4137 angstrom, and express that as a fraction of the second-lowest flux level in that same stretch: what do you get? 0.044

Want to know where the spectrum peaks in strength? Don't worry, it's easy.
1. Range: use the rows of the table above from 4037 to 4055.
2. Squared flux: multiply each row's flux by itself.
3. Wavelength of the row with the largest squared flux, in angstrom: 4038.0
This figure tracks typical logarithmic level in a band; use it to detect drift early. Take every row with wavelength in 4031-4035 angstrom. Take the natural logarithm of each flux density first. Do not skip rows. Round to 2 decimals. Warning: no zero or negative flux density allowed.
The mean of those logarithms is 0.95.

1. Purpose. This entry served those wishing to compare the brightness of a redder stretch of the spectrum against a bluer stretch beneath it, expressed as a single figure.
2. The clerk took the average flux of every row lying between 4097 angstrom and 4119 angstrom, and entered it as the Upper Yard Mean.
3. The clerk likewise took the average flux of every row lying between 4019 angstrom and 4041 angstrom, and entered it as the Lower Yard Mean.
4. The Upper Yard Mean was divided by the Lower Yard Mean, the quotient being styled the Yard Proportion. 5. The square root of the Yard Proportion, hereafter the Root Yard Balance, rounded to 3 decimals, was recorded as 0.871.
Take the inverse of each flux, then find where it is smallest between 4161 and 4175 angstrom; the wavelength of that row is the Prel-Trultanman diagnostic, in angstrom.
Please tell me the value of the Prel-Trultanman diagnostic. 4168.0 angstrom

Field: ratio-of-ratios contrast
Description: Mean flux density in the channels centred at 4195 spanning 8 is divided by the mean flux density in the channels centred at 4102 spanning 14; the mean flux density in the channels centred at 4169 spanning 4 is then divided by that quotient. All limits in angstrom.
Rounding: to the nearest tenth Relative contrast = 2.0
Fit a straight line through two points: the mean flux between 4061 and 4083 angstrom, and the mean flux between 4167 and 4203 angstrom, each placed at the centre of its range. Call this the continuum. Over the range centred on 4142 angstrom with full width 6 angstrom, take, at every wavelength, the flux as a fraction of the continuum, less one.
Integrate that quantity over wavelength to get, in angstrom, 0.14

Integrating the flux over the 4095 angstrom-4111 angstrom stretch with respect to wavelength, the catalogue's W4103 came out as 30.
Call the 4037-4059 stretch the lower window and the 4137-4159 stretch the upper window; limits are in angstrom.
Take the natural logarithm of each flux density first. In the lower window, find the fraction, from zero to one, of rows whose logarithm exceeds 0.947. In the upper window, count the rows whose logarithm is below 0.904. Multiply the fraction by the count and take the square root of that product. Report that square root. 1.65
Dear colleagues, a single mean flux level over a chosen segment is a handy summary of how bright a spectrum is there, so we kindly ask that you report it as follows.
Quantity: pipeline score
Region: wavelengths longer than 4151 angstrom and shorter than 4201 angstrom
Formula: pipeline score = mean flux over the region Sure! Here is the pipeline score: 2.47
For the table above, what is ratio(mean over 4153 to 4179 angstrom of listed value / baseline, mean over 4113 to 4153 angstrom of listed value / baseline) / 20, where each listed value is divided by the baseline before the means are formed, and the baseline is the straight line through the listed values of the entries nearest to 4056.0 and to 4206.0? 0.051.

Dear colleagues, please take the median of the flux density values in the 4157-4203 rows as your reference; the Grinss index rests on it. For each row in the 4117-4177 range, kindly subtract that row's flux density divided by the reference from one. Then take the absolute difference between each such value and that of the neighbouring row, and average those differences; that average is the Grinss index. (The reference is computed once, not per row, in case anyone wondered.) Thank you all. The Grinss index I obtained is 0.023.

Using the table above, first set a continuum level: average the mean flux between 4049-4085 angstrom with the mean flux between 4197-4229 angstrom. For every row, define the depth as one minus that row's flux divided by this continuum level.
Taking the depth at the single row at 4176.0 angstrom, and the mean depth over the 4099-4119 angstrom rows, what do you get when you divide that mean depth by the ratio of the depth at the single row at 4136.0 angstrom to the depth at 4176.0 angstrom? -0.4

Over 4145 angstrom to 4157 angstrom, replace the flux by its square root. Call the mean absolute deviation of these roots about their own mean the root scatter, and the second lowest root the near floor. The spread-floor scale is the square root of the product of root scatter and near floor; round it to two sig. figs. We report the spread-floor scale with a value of 0.15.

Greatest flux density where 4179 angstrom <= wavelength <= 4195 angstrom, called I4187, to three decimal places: 2.549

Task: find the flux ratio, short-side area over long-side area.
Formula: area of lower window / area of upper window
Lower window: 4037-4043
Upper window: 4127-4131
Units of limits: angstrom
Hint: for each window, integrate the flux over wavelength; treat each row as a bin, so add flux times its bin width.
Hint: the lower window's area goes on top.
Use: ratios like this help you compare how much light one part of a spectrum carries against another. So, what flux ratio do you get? 1.6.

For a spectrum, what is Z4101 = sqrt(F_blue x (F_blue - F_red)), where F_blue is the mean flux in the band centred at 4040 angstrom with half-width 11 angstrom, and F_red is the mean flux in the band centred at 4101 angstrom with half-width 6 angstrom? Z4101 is 1.42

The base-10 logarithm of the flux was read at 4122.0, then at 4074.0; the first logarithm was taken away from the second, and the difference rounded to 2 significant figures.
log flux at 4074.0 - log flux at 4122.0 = 0.031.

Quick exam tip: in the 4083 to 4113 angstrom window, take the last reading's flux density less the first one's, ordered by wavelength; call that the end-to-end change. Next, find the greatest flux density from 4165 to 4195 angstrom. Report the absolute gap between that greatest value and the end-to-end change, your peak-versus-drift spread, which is 3.00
